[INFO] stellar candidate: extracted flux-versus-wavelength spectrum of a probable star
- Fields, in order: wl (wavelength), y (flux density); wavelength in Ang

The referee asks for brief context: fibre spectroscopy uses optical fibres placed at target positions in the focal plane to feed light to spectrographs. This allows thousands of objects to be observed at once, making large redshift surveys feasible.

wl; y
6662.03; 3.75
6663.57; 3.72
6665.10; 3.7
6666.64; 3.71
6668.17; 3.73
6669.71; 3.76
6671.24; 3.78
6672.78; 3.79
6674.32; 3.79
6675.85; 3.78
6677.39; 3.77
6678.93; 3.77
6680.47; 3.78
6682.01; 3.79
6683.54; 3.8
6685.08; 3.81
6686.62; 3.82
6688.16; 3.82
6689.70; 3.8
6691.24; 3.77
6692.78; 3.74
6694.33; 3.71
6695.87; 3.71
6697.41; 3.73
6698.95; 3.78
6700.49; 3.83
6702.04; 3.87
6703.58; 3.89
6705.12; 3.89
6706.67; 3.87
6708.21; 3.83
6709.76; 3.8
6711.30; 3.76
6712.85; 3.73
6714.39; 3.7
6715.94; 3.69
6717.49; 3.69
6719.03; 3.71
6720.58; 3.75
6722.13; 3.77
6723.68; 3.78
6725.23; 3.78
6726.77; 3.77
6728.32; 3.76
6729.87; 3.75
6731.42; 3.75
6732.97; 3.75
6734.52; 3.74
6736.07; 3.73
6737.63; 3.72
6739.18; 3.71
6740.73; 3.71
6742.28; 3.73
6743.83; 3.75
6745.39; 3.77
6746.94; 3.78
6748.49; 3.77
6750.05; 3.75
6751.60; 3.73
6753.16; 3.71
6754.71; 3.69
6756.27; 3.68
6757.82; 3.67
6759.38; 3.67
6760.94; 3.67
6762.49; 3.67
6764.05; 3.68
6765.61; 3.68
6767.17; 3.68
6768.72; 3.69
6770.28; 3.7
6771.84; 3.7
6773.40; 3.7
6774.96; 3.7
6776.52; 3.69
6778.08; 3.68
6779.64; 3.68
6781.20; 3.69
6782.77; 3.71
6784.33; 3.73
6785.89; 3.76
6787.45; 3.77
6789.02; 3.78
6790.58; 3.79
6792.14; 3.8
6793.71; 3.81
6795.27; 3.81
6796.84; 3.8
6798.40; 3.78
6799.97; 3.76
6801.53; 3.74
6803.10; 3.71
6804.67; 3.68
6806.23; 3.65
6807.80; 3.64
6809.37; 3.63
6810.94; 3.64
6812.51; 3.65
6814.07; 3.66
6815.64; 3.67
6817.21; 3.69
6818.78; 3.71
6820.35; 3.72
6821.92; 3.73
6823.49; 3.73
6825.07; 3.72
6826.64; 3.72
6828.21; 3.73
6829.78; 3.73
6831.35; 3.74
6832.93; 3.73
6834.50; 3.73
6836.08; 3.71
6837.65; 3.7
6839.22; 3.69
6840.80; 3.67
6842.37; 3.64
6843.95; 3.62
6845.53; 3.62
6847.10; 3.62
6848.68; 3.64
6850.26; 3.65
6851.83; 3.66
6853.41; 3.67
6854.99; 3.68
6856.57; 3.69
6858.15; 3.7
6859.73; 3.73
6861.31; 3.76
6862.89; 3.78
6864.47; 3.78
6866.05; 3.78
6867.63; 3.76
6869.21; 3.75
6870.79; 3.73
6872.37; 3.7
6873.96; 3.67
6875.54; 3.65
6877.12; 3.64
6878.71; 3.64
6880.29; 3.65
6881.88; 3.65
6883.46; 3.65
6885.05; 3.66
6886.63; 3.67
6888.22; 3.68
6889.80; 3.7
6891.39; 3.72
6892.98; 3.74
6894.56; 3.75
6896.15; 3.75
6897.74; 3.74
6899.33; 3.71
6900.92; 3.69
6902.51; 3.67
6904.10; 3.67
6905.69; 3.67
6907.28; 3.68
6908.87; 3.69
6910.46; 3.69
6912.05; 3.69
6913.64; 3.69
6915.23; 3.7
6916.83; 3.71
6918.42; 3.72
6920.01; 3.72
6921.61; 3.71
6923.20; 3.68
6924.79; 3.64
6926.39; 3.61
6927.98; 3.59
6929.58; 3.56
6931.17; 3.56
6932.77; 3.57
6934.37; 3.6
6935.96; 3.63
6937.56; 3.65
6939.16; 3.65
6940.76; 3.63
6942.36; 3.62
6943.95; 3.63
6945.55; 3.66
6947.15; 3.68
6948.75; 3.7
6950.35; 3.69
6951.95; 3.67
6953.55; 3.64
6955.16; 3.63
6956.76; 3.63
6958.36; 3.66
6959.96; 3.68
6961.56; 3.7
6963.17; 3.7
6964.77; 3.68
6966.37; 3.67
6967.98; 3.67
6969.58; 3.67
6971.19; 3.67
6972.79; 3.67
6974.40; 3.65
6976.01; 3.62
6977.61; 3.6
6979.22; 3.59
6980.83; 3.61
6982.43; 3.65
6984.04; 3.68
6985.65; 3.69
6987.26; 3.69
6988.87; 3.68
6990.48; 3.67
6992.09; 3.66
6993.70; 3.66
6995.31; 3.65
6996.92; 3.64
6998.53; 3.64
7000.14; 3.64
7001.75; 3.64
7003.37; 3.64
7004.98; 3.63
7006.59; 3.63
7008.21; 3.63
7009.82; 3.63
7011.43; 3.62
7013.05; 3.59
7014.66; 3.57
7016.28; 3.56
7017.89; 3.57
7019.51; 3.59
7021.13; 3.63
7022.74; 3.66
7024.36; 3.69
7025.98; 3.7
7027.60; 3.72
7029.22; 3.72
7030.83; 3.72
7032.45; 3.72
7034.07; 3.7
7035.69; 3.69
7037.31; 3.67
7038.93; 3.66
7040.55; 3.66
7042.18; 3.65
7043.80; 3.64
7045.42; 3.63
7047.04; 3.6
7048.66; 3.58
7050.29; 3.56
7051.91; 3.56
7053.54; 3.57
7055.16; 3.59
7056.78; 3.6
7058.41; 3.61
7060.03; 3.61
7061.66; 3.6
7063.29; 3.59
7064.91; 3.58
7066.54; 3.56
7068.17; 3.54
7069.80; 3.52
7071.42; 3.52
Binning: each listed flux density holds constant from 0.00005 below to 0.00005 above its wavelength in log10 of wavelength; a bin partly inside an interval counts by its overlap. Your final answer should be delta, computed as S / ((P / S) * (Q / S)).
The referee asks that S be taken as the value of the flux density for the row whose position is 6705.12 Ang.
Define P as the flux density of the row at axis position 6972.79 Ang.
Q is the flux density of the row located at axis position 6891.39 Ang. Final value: 4.31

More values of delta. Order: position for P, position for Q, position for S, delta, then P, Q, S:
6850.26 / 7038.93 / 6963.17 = 3.79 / 3.65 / 3.66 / 3.7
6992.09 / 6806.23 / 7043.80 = 3.61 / 3.66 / 3.65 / 3.64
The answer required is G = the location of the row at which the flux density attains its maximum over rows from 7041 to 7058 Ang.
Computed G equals 7042.18 Ang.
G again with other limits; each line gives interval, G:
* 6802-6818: 6803.10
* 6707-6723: 6708.21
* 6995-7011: 6995.31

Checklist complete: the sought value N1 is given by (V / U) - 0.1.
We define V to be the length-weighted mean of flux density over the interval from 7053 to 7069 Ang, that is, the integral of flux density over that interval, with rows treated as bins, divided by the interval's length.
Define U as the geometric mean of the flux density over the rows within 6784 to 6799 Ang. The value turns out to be 0.85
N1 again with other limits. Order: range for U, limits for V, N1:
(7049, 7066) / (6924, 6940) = 0.90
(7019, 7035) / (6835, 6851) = 0.89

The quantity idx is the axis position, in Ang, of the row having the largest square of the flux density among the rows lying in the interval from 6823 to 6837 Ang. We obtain 6831.35 Ang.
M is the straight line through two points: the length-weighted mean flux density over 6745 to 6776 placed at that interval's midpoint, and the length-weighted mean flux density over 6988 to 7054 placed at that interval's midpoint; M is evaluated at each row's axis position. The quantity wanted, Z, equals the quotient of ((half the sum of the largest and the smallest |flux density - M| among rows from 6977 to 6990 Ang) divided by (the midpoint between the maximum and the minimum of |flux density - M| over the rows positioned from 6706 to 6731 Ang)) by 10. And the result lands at 0.04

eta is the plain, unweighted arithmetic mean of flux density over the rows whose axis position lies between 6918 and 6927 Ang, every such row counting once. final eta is 3.68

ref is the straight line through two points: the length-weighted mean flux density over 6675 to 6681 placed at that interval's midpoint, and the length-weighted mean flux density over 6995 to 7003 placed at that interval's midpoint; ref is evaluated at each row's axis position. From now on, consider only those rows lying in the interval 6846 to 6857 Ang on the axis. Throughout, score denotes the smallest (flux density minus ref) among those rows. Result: -0.084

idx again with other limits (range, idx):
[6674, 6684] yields 6683.54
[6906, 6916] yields 6915.23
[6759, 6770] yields 6768.72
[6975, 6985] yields 6984.04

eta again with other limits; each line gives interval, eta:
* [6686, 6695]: 3.78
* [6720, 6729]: 3.77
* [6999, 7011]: 3.63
